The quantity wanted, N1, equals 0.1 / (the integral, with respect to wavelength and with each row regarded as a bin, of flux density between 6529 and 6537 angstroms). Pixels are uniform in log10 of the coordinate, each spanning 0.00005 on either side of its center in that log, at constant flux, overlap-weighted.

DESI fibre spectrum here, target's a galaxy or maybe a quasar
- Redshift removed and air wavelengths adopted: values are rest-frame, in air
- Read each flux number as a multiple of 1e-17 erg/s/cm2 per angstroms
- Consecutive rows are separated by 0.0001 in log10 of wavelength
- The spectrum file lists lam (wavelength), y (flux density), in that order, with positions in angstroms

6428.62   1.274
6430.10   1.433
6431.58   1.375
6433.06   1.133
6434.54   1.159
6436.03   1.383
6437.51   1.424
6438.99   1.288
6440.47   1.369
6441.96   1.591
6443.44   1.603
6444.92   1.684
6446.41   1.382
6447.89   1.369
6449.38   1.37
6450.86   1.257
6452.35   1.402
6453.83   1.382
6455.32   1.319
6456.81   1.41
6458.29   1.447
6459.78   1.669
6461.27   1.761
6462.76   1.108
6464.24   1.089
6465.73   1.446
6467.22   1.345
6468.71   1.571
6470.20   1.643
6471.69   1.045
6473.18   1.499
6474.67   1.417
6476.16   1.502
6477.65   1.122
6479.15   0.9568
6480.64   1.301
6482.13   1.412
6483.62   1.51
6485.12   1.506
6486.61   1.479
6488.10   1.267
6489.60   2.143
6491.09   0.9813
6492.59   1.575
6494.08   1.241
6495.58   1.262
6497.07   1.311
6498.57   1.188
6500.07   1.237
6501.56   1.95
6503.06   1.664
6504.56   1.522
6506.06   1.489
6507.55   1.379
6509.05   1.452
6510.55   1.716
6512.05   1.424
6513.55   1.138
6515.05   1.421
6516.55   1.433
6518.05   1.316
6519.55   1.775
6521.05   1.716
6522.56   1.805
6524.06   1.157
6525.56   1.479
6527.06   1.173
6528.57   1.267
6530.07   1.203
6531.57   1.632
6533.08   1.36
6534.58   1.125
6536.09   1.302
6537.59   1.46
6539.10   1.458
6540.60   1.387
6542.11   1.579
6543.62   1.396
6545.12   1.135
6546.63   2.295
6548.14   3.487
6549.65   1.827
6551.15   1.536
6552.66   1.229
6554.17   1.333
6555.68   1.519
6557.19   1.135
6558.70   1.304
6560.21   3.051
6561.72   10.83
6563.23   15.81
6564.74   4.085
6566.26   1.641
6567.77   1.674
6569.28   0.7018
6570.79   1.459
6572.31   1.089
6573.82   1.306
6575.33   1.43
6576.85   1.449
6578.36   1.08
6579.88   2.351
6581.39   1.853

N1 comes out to 0.0094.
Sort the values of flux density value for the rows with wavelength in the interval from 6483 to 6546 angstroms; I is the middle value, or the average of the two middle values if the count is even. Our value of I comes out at 1.42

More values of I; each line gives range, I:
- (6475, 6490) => 1.45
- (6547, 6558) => 1.52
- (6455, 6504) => 1.41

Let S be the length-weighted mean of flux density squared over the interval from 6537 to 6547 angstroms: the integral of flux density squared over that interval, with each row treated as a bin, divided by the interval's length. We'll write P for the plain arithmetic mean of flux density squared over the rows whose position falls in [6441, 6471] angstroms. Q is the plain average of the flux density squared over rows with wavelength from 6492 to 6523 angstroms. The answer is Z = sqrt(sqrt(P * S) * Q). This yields 2.2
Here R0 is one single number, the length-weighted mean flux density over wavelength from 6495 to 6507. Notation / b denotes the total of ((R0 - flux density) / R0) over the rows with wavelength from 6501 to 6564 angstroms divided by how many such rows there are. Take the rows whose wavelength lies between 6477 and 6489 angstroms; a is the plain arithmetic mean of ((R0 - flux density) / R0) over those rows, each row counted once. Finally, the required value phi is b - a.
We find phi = -0.54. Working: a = 0.09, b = -0.45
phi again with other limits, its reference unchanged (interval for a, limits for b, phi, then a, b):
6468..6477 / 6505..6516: 0.01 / 0.01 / 0.02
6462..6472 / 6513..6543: -0.06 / 0.09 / 0.03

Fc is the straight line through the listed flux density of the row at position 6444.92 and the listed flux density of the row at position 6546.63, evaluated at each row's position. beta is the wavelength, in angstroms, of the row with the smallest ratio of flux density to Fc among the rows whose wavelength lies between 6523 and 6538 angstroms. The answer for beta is 6534.58 angstroms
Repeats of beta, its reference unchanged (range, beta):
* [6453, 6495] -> 6491.09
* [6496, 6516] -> 6513.55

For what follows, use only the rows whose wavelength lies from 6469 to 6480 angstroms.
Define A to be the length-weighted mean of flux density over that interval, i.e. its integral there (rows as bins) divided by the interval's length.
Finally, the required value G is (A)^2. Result 1.75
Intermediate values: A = 1.32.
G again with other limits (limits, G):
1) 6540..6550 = 3.54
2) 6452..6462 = 2.21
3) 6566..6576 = 1.72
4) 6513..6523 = 2.29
